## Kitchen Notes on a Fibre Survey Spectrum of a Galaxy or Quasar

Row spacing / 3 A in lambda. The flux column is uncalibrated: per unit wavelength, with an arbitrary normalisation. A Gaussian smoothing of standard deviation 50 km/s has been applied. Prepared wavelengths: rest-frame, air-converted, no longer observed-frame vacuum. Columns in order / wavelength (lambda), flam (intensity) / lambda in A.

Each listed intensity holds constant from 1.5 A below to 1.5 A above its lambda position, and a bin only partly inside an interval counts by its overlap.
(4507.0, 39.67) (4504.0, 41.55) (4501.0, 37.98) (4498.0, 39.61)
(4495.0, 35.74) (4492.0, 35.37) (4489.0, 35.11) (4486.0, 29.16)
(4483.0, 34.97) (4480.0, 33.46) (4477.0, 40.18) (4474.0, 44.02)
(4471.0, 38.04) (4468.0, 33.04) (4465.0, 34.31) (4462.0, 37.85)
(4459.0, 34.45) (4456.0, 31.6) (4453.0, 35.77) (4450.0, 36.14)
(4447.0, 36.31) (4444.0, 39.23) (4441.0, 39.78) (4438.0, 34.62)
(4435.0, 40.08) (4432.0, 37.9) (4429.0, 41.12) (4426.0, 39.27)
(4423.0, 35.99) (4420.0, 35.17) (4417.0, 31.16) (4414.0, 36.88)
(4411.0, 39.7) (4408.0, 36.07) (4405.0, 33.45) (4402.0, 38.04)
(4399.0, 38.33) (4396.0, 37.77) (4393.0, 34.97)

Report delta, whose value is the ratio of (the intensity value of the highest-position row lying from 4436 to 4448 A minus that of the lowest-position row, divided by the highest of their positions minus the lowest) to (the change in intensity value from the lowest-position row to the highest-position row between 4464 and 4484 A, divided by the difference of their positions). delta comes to 5.1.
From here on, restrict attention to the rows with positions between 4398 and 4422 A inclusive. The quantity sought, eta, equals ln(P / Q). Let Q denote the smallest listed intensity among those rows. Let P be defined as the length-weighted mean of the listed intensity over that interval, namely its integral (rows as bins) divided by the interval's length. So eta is 0.15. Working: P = 36.1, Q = 31.16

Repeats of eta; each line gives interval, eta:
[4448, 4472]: 0.11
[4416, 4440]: 0.17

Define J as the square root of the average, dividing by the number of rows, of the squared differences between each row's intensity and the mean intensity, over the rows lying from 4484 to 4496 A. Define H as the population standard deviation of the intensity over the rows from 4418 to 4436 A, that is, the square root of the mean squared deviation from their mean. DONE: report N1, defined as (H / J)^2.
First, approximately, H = 2.1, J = 2.71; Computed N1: 0.6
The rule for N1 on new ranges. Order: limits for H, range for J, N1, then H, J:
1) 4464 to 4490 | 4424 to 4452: 4.1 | 4.1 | 2.04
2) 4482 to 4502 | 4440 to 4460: 1.4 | 3.0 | 2.58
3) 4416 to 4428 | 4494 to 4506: 1.8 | 2.9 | 2.13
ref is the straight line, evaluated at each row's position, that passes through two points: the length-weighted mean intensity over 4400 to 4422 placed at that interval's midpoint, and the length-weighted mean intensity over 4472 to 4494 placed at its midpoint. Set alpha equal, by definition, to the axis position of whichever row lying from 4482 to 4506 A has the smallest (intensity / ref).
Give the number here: 4486.0 A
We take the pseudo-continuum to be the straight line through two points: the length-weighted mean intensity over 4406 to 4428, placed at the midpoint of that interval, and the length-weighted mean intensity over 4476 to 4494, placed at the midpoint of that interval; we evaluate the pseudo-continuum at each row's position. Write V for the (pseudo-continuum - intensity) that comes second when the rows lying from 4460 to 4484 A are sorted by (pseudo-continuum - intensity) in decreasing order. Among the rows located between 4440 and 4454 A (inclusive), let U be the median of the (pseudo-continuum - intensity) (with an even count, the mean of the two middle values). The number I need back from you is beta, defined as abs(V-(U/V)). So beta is 1.8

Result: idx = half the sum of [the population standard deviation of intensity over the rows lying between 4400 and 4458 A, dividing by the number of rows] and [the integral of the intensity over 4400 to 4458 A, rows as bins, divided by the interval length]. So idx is 19.7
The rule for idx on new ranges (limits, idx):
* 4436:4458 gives 19.4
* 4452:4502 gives 19.6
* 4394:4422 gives 19.4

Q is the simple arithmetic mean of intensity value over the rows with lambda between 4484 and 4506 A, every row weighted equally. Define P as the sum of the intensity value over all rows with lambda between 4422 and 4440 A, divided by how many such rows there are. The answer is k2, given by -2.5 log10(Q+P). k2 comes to -4.68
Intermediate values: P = 38.2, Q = 36.4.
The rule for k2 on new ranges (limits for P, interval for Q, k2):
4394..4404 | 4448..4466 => -4.66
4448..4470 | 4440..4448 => -4.66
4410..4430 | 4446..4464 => -4.65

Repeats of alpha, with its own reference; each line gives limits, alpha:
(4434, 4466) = 4456.0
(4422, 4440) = 4438.0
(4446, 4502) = 4486.0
